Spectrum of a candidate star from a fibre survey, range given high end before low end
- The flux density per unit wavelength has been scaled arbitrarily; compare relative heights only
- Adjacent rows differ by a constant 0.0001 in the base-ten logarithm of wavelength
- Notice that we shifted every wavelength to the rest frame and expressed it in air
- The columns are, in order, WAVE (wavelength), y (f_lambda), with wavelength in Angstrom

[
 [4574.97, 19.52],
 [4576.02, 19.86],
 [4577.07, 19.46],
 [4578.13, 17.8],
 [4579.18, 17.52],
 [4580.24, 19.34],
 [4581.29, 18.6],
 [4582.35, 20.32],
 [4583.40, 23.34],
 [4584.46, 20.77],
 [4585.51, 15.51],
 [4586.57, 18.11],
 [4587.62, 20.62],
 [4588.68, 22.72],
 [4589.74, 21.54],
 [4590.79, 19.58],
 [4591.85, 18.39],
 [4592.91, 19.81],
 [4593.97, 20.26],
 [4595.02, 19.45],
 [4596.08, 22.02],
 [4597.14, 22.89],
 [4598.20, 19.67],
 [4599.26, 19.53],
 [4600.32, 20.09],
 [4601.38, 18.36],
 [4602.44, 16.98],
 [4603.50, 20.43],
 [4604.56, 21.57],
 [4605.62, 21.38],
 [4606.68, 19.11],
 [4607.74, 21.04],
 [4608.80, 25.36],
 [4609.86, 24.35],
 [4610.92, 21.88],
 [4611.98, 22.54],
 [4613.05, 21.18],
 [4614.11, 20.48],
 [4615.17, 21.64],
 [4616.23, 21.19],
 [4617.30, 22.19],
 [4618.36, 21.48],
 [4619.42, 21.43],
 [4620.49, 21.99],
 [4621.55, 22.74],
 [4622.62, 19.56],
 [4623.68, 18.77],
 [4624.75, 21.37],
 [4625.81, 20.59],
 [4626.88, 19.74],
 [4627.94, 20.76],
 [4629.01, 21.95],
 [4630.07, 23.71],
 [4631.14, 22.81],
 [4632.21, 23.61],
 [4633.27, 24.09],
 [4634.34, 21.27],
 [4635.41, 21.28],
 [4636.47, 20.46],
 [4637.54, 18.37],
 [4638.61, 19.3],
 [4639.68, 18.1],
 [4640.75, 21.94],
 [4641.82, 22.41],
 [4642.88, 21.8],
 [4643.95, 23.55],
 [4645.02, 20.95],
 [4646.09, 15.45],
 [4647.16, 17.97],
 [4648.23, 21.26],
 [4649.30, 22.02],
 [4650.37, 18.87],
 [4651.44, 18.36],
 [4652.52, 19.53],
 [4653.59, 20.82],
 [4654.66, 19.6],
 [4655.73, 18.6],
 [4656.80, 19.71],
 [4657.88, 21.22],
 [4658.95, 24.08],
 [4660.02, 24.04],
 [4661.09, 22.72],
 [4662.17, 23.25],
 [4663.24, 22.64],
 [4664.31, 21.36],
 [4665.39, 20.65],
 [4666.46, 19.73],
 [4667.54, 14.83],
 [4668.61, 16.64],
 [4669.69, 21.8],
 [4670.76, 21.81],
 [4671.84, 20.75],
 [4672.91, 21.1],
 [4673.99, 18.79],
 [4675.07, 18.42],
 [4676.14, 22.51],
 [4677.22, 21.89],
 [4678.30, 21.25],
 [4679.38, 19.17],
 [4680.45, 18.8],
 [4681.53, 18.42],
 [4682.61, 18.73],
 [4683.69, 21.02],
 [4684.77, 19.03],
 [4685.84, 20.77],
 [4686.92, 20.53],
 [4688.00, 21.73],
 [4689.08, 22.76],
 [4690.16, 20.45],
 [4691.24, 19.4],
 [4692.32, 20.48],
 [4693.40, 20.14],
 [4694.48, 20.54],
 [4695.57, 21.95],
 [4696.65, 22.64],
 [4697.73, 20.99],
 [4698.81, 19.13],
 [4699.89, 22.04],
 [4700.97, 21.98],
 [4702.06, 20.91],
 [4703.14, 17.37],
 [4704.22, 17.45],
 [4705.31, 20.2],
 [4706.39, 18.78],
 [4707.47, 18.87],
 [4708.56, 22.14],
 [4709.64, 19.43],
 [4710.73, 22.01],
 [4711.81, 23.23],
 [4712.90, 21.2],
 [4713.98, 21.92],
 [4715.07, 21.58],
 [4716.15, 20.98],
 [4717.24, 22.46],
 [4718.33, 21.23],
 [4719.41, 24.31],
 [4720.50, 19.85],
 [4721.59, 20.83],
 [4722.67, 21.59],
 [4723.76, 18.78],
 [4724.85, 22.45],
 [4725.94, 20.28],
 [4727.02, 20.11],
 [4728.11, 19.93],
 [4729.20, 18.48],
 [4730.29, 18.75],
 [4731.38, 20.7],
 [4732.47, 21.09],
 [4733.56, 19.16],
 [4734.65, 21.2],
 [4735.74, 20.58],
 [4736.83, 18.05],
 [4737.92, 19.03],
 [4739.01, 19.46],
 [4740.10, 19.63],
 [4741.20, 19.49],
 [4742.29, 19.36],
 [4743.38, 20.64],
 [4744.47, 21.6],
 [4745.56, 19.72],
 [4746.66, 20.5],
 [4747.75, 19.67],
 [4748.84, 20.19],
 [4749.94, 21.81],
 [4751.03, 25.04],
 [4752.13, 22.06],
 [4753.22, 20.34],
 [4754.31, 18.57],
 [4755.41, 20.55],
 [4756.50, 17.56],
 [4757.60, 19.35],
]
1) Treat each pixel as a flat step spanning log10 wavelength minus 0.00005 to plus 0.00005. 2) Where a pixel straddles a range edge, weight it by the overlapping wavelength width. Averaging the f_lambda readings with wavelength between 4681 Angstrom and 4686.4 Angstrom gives 19.6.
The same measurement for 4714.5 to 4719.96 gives 22.1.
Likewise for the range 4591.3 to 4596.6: 20.0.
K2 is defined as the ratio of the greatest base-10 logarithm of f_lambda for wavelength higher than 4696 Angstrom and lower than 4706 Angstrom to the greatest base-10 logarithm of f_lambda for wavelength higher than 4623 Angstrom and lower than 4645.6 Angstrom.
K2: 0.98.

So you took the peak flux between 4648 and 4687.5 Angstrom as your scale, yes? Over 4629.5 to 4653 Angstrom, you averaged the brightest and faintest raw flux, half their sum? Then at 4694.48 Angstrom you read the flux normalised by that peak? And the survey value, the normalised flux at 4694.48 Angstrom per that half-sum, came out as 0.043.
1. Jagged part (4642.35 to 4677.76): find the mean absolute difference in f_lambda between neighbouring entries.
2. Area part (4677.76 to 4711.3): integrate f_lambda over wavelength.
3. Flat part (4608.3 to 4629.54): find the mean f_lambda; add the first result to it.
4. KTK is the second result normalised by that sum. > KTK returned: 29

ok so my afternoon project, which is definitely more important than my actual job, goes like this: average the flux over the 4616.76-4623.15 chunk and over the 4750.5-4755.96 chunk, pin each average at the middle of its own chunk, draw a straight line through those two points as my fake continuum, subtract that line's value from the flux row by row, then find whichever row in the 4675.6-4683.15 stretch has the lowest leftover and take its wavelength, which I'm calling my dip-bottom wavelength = 4681.53 Angstrom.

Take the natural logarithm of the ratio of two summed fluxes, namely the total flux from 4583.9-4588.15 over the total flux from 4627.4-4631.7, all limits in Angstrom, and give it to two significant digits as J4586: -0.17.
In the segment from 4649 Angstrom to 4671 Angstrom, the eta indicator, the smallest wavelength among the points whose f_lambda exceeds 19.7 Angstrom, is 4649.30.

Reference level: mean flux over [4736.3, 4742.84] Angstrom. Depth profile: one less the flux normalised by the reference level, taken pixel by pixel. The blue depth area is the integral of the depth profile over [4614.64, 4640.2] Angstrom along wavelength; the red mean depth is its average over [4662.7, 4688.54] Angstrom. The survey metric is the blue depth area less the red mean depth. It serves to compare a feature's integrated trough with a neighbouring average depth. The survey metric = -2.6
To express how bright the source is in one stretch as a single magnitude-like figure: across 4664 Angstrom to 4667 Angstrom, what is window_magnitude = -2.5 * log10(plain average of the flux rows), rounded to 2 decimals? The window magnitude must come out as -3.28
